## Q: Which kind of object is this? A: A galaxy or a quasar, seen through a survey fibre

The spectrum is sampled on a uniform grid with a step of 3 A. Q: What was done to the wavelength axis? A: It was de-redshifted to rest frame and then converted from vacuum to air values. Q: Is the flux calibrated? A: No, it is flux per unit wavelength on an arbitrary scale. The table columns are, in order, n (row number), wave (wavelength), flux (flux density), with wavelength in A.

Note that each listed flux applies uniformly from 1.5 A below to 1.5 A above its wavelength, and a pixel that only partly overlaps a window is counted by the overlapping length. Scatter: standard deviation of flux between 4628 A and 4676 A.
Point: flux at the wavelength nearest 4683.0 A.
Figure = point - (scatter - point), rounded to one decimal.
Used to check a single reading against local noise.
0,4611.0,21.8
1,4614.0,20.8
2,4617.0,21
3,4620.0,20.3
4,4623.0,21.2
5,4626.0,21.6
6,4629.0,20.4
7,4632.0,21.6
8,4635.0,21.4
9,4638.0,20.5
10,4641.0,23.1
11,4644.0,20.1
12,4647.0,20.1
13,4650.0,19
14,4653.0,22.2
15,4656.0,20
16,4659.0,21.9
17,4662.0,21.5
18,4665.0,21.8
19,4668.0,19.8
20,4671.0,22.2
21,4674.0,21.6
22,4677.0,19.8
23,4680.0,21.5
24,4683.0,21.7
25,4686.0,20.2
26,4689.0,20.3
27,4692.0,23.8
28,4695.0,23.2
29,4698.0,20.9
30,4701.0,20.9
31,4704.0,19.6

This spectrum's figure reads 42.3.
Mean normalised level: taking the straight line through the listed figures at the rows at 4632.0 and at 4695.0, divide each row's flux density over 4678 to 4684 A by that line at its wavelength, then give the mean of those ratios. 0.94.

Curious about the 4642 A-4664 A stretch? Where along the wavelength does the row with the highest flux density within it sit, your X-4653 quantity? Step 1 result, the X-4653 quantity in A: 4653.0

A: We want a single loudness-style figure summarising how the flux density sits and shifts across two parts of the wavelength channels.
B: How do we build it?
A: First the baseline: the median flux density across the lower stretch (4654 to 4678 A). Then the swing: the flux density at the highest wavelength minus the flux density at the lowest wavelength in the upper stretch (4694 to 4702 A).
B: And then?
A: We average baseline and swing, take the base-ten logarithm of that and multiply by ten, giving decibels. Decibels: 9.8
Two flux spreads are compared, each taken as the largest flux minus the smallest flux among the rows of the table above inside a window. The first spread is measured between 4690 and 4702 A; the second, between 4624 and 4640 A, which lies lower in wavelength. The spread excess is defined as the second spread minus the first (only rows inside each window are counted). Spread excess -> -1.7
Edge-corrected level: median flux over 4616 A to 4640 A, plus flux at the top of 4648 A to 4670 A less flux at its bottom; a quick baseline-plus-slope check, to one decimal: 21.9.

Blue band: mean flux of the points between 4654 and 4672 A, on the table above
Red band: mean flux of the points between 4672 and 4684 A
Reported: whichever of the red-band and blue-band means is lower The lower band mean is 21.2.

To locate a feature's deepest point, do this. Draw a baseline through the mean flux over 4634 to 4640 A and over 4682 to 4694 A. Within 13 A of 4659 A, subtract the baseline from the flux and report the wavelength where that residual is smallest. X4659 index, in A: 4650.0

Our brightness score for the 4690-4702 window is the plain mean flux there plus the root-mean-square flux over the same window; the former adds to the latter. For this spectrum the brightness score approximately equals 44.4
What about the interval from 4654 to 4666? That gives 42.6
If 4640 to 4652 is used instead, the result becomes 41.2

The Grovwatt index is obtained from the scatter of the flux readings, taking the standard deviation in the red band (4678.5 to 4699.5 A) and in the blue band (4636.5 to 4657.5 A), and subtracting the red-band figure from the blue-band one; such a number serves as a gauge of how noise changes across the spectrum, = 0.0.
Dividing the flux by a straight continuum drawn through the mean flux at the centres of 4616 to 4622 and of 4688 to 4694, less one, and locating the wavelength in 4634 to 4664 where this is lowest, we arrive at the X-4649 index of 4650.0 A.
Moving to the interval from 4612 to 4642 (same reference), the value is 4638.0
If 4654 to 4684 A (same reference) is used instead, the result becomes 4677.0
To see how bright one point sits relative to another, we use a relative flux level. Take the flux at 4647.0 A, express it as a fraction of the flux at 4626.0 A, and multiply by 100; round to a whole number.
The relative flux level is 93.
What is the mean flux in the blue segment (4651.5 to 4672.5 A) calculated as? 21.3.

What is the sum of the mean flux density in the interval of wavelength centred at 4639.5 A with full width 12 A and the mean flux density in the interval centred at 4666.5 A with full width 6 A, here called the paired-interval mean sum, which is 42.1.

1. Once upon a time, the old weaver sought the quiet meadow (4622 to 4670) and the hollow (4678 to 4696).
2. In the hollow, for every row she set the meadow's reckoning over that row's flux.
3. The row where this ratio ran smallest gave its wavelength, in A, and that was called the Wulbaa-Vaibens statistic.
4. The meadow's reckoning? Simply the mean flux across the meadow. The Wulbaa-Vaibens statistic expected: 4692.0 A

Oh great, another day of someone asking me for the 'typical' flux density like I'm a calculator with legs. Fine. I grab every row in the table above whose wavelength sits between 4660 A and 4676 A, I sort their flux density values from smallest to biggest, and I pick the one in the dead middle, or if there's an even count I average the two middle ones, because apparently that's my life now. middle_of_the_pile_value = 21.60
